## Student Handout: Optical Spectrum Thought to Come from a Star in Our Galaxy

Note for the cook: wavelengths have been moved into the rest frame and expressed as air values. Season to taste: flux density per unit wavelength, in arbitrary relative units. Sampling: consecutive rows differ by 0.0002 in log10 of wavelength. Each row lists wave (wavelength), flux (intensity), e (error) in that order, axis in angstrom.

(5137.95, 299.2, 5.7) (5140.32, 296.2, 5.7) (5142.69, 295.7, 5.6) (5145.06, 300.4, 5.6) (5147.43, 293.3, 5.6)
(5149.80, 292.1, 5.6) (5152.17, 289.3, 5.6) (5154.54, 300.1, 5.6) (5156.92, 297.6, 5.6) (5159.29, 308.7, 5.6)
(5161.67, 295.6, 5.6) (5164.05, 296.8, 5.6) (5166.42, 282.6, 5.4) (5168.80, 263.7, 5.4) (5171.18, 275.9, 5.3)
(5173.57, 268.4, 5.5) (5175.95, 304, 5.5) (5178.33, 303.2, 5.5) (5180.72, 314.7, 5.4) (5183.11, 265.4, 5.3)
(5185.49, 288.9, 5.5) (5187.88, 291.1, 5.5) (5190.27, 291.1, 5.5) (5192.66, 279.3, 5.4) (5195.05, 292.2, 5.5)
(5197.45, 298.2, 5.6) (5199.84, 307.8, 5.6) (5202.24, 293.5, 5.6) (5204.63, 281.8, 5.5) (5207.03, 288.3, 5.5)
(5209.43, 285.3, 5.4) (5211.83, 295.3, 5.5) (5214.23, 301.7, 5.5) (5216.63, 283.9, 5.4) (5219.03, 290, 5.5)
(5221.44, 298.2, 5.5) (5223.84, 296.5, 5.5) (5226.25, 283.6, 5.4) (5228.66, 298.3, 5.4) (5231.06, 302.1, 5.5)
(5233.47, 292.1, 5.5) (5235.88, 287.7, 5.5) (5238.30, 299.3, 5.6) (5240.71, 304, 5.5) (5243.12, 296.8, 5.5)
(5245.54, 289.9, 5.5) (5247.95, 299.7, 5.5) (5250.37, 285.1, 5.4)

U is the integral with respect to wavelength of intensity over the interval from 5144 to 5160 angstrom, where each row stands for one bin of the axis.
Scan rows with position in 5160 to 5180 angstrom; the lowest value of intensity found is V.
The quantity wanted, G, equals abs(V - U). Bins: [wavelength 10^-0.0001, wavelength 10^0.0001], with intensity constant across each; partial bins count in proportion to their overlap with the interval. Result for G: 4490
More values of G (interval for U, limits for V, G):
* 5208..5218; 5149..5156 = 2626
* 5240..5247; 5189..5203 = 1798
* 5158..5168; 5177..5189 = 2684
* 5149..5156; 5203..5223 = 1777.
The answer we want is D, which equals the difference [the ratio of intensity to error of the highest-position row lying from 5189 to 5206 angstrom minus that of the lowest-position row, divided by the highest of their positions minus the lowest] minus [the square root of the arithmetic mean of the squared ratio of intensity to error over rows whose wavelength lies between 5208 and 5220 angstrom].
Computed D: -53.5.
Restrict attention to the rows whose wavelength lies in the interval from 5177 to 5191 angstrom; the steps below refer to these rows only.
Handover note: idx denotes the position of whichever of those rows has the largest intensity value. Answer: 5180.72 angstrom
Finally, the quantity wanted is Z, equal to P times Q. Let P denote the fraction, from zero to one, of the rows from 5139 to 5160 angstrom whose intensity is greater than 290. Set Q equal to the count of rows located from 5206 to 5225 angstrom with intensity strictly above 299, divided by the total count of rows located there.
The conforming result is 0.11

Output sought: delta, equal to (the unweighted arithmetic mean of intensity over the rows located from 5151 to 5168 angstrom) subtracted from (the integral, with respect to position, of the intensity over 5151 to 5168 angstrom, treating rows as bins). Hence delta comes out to 4722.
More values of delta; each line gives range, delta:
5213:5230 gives 4694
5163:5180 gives 4573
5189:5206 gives 4671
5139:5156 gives 4724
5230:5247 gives 4736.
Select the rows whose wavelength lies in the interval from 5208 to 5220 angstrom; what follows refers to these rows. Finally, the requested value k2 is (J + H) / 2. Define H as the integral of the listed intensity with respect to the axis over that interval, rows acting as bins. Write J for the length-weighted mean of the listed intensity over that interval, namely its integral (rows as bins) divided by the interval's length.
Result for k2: 1893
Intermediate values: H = 3495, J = 291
